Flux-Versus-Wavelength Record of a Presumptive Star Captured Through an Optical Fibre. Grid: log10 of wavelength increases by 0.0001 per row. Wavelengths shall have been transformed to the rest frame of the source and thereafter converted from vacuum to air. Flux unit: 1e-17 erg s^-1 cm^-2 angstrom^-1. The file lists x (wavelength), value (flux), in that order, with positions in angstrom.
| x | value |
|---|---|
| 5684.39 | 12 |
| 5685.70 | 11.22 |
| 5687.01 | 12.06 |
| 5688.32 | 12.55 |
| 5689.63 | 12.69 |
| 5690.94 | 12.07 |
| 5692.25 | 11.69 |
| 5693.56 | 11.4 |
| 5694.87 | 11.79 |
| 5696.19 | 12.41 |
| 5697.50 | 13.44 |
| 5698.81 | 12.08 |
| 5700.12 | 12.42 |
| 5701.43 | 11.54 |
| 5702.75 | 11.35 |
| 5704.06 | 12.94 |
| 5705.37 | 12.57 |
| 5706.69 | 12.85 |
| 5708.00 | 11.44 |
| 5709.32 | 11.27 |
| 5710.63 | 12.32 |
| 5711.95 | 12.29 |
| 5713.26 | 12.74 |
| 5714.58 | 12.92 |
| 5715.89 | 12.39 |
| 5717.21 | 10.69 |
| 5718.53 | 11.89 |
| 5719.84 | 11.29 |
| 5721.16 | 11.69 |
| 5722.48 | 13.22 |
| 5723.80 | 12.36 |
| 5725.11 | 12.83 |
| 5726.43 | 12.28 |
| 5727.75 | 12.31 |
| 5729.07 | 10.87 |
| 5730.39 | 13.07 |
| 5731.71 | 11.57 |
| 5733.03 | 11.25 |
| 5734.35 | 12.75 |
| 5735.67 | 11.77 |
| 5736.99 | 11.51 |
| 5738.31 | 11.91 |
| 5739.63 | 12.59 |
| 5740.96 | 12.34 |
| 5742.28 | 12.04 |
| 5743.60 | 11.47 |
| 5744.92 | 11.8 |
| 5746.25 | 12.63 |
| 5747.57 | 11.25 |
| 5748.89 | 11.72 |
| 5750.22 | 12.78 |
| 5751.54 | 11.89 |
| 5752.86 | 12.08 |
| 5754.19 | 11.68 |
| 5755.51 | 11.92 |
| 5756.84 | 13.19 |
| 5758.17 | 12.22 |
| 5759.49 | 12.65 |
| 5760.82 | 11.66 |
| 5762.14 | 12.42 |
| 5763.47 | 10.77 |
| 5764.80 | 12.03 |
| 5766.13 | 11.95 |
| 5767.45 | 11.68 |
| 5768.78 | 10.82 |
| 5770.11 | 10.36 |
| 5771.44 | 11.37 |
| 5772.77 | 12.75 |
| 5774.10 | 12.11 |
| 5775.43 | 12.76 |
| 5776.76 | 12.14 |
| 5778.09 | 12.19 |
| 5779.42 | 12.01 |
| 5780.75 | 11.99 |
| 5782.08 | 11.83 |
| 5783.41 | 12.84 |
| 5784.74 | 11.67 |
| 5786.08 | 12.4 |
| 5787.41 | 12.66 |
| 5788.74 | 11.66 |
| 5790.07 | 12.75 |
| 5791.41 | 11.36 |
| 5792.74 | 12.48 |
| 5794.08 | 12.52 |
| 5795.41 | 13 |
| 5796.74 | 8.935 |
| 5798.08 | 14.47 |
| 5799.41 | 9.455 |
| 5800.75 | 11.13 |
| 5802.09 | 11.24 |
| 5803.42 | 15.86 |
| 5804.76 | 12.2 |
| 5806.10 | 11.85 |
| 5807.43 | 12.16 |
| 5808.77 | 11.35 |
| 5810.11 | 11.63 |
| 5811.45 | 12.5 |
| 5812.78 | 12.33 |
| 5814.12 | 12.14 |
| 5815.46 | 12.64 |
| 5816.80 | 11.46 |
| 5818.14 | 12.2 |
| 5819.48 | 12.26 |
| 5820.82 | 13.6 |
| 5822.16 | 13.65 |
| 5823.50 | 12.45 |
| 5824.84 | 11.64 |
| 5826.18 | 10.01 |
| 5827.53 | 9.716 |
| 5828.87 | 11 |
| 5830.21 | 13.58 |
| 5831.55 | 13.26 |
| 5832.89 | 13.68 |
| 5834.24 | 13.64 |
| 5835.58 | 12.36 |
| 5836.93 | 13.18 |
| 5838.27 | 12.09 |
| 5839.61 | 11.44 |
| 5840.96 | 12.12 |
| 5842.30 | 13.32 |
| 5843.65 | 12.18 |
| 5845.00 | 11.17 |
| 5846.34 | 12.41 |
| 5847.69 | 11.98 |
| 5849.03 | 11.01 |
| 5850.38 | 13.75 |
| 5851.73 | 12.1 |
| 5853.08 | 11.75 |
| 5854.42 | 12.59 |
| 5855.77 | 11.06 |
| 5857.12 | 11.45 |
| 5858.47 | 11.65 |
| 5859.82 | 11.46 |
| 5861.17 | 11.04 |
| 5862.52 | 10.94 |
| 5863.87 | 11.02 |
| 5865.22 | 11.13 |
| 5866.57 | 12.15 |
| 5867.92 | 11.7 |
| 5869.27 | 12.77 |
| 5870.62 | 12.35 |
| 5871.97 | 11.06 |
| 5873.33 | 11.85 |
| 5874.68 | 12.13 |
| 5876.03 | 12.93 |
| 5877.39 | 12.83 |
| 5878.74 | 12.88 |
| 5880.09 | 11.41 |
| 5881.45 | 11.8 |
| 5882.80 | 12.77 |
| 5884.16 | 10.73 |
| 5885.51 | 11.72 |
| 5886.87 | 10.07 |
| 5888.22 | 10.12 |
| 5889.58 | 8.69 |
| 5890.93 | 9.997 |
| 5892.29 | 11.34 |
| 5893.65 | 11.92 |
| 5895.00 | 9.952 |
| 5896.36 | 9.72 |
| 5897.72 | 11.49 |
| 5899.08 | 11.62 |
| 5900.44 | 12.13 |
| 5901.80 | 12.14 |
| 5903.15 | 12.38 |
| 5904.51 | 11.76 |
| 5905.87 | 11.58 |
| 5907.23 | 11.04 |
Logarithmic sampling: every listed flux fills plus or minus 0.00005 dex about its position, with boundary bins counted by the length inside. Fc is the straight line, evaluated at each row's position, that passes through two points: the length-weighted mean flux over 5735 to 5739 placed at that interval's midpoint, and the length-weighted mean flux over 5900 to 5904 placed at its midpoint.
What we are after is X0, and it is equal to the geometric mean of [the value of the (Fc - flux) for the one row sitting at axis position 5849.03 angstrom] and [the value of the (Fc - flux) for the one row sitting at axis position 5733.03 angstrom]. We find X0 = 0.7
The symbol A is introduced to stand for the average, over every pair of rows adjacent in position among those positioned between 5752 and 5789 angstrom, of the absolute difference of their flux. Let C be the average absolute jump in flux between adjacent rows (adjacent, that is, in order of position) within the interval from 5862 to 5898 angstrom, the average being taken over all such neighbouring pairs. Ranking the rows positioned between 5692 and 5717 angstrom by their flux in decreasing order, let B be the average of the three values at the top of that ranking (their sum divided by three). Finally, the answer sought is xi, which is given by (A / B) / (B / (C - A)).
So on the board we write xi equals 0.0007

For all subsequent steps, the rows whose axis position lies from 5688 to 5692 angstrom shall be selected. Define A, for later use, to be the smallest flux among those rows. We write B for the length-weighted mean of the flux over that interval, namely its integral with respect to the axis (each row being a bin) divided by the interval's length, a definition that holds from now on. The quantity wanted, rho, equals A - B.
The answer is -0.3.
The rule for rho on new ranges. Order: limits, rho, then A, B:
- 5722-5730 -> -1.4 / 10.87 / 12.3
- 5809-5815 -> -0.5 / 11.63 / 12.1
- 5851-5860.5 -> -0.7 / 11.06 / 11.7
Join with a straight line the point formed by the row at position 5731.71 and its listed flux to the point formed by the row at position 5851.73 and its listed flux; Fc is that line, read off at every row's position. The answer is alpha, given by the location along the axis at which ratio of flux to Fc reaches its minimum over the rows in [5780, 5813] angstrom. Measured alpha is 5796.74 angstrom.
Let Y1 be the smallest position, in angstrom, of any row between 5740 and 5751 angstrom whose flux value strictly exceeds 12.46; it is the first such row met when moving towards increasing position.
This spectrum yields 5746.25 angstrom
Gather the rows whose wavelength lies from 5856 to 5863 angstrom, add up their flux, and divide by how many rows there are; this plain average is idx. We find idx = 11.31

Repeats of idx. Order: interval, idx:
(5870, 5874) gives 11.75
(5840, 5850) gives 12.03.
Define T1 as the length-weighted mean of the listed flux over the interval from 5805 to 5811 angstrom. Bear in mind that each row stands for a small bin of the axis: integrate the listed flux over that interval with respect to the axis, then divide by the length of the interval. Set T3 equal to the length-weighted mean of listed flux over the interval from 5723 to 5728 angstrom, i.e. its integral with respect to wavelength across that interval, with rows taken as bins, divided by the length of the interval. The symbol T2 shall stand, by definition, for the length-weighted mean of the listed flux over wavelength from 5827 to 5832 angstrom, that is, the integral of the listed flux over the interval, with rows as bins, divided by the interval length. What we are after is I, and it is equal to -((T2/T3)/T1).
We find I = -0.081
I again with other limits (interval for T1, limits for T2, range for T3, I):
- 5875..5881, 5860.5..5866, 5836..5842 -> -0.072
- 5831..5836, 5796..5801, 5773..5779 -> -0.067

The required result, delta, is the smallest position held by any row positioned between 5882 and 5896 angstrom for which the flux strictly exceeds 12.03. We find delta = 5882.80 angstrom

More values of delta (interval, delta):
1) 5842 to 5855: 5842.30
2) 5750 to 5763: 5750.22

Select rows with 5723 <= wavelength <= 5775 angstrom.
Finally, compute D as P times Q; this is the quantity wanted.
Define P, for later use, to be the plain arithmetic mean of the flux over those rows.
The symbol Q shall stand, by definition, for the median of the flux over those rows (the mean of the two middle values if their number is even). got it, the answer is 143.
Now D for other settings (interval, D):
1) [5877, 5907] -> 131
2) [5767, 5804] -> 145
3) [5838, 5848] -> 146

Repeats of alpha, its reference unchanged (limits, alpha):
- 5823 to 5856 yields 5827.53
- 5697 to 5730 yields 5717.21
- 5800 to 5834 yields 5827.53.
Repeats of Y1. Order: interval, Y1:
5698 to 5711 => 5704.06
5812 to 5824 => 5815.46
